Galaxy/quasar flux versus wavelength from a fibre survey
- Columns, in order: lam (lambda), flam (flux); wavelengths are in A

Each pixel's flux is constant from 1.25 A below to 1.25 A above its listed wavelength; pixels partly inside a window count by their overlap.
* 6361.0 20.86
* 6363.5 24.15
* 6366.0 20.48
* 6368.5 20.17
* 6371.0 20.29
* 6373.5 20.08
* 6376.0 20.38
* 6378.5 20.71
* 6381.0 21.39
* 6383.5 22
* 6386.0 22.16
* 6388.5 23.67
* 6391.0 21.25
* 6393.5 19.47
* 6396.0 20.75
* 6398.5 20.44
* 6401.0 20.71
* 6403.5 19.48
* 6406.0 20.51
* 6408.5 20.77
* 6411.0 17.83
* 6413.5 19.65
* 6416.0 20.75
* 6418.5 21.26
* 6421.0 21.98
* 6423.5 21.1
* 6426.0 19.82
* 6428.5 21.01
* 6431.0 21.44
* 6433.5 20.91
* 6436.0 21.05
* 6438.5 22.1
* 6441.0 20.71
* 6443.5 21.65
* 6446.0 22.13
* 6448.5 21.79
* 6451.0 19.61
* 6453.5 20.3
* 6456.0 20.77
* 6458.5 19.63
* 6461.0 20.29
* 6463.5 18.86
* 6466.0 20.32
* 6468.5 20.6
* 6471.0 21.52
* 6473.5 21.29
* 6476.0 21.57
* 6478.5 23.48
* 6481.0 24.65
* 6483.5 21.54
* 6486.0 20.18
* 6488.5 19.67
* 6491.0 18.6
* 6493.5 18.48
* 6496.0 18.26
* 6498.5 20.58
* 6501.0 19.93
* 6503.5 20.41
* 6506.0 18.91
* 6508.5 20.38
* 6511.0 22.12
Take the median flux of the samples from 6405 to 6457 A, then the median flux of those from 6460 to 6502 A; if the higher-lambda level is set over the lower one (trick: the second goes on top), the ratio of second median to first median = 0.972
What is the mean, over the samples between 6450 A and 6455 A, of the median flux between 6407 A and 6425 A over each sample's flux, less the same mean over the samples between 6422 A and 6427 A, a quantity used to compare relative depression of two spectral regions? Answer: 0.03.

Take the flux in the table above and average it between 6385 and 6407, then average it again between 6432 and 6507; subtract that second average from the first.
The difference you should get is 0.3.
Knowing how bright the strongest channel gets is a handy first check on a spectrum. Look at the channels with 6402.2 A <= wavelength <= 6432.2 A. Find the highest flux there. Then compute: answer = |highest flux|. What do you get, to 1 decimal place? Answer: 22.0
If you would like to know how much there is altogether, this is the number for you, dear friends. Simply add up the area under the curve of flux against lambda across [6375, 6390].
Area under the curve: 326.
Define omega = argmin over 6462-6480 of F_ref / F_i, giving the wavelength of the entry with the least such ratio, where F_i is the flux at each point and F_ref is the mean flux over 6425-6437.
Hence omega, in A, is 6478.5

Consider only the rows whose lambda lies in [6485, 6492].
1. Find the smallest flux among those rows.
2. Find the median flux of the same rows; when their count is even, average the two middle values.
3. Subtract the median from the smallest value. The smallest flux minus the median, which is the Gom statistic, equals -1.07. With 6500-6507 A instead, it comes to -1.02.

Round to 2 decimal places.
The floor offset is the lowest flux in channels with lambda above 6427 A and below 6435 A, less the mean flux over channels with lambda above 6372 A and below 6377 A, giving 0.68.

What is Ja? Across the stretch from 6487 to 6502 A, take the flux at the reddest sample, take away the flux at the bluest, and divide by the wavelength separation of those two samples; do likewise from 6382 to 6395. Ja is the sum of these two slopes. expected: -0.23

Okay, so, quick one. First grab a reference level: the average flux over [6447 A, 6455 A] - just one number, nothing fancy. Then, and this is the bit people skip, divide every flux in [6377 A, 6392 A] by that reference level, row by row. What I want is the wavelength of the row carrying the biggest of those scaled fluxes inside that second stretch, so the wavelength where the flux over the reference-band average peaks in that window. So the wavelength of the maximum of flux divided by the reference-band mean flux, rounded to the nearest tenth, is 6388.5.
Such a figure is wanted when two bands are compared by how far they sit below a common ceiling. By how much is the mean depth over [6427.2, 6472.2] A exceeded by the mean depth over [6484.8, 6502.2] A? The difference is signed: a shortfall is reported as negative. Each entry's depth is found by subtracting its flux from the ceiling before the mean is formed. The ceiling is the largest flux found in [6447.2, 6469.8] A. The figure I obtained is 1.43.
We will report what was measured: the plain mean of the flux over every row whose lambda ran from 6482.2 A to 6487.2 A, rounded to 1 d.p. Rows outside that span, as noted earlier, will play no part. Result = 20.9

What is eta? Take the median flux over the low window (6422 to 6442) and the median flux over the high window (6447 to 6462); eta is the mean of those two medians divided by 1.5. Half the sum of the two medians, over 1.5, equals 13.8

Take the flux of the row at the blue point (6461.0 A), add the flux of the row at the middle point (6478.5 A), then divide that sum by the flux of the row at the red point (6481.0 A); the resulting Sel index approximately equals 1.78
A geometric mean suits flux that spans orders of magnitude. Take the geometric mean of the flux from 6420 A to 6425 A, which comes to 21.5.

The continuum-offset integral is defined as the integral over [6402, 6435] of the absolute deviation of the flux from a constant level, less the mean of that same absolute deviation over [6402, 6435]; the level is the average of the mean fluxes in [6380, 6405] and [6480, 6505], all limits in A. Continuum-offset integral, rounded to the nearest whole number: 24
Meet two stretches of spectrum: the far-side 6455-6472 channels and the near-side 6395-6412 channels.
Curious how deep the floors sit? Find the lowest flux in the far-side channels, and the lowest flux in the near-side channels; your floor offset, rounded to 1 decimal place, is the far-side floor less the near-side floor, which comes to 1.0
